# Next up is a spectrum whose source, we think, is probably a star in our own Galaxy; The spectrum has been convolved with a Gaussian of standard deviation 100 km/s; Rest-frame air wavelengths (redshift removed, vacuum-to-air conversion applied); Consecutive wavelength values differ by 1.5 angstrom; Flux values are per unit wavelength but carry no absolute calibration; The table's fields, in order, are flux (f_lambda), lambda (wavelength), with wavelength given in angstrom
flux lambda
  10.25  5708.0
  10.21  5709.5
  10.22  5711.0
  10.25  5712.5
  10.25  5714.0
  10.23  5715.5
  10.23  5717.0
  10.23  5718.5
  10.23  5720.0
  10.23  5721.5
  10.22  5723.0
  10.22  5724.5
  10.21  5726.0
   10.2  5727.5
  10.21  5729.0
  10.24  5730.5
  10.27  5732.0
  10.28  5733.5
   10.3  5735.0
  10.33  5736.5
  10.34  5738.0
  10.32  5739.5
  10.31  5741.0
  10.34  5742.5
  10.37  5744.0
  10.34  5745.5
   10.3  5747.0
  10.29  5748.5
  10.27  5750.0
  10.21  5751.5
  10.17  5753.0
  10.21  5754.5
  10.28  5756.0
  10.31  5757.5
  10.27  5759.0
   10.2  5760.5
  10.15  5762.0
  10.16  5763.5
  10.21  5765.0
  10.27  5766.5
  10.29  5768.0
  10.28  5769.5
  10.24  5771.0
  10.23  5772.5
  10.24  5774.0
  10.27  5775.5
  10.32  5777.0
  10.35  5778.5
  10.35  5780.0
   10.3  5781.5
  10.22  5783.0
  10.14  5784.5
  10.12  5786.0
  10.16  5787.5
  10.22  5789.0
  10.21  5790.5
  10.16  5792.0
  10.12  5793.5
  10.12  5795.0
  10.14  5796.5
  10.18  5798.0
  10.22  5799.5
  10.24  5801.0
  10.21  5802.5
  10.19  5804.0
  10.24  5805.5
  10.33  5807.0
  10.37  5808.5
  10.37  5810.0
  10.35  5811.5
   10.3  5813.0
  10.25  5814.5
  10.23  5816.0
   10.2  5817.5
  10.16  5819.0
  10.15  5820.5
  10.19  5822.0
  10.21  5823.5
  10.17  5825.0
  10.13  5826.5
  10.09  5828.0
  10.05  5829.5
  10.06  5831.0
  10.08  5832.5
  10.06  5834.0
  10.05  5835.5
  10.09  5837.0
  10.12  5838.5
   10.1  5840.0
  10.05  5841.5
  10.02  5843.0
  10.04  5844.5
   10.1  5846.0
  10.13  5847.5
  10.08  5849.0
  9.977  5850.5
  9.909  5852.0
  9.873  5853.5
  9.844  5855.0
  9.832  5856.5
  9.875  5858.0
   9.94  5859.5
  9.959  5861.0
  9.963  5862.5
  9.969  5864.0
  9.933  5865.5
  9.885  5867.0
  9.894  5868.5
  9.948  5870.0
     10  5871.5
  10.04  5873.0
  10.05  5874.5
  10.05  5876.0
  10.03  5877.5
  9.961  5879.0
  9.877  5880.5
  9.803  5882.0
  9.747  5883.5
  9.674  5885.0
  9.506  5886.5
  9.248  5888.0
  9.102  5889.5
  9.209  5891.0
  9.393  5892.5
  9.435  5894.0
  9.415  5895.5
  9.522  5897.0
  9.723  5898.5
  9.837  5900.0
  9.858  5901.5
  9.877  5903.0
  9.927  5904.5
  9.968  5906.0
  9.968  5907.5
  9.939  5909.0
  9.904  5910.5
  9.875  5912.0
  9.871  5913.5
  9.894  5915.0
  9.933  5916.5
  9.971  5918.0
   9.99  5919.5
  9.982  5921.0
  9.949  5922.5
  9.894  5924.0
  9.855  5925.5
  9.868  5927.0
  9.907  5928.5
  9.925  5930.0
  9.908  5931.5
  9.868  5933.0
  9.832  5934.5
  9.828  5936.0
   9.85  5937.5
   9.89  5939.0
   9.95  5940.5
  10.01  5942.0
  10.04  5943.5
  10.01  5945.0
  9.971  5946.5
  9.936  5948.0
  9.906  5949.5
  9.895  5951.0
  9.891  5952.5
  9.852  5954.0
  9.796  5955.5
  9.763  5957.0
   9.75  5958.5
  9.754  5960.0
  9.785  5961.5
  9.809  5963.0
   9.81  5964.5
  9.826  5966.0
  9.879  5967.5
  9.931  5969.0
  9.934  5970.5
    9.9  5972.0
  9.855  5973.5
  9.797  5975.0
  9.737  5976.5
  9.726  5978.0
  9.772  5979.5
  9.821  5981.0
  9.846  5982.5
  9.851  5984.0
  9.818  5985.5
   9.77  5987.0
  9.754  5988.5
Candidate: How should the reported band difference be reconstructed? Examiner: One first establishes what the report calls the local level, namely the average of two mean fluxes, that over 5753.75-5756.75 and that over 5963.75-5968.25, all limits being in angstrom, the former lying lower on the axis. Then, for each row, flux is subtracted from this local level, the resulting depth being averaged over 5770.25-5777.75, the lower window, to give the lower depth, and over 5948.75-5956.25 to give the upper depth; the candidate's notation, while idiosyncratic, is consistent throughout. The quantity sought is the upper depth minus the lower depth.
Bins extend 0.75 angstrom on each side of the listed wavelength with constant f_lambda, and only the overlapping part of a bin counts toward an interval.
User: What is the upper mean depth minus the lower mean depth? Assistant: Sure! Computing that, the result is 0.4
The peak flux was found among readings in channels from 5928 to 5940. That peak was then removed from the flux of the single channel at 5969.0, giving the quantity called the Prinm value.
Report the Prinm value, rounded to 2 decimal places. 0.01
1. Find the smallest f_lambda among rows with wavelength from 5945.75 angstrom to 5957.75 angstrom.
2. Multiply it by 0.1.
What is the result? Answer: 0.98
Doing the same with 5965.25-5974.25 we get 0.98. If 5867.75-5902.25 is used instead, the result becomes 0.91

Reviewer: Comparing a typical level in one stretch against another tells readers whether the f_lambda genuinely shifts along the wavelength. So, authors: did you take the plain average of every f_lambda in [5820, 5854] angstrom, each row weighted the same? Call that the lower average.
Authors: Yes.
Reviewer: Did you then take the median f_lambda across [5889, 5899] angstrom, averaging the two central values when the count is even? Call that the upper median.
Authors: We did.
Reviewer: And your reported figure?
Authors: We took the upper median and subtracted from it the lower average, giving -0.66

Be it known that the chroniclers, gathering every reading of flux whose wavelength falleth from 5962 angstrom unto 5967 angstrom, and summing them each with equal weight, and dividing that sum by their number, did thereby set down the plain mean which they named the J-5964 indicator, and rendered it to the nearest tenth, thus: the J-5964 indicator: 9.8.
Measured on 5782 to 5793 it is 10.2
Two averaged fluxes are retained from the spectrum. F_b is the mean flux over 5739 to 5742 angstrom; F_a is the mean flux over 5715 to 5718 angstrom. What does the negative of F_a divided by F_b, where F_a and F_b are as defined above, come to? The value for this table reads -0.99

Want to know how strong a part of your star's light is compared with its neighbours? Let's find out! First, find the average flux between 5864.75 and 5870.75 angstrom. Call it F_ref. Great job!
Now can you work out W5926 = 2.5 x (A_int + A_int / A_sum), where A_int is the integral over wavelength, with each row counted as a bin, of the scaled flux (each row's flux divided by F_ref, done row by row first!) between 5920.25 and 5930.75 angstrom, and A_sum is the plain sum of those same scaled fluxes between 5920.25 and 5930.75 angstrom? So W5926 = 30.0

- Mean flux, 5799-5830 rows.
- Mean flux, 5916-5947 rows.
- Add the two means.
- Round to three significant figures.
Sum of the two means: 20.1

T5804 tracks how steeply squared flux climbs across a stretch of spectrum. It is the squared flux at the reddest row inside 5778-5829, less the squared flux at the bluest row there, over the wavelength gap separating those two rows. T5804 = -0.11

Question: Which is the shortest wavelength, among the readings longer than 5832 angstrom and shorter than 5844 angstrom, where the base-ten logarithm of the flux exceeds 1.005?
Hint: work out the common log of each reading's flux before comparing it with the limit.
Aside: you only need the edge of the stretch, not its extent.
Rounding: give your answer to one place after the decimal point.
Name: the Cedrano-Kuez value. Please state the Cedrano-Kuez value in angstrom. 5838.5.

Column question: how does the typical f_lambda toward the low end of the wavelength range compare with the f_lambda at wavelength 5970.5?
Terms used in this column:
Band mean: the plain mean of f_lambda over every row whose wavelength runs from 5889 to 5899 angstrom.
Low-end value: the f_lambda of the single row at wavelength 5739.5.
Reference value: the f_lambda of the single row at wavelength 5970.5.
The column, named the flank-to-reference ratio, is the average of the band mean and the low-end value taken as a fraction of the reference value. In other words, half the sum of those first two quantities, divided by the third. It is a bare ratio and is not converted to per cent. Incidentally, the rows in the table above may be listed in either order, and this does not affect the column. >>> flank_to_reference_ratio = 0.99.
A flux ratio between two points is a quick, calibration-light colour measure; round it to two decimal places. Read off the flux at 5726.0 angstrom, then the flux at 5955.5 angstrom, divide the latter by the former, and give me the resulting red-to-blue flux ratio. 0.96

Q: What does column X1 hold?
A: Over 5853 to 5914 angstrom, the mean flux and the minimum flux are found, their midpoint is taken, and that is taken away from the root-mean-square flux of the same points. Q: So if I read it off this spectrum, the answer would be 0.35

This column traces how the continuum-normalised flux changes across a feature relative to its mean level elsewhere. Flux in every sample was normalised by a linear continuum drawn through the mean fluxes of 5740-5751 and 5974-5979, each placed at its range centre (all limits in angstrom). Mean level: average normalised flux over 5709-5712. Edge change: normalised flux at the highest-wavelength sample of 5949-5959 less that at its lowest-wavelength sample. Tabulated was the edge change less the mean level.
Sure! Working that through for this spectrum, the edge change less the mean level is -1.00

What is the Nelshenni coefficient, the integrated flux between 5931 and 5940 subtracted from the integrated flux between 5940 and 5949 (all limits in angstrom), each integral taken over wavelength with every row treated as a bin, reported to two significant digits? 1.1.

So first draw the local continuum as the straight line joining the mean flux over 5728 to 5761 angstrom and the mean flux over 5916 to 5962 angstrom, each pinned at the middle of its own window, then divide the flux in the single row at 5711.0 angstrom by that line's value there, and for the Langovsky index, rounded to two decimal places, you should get 0.99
